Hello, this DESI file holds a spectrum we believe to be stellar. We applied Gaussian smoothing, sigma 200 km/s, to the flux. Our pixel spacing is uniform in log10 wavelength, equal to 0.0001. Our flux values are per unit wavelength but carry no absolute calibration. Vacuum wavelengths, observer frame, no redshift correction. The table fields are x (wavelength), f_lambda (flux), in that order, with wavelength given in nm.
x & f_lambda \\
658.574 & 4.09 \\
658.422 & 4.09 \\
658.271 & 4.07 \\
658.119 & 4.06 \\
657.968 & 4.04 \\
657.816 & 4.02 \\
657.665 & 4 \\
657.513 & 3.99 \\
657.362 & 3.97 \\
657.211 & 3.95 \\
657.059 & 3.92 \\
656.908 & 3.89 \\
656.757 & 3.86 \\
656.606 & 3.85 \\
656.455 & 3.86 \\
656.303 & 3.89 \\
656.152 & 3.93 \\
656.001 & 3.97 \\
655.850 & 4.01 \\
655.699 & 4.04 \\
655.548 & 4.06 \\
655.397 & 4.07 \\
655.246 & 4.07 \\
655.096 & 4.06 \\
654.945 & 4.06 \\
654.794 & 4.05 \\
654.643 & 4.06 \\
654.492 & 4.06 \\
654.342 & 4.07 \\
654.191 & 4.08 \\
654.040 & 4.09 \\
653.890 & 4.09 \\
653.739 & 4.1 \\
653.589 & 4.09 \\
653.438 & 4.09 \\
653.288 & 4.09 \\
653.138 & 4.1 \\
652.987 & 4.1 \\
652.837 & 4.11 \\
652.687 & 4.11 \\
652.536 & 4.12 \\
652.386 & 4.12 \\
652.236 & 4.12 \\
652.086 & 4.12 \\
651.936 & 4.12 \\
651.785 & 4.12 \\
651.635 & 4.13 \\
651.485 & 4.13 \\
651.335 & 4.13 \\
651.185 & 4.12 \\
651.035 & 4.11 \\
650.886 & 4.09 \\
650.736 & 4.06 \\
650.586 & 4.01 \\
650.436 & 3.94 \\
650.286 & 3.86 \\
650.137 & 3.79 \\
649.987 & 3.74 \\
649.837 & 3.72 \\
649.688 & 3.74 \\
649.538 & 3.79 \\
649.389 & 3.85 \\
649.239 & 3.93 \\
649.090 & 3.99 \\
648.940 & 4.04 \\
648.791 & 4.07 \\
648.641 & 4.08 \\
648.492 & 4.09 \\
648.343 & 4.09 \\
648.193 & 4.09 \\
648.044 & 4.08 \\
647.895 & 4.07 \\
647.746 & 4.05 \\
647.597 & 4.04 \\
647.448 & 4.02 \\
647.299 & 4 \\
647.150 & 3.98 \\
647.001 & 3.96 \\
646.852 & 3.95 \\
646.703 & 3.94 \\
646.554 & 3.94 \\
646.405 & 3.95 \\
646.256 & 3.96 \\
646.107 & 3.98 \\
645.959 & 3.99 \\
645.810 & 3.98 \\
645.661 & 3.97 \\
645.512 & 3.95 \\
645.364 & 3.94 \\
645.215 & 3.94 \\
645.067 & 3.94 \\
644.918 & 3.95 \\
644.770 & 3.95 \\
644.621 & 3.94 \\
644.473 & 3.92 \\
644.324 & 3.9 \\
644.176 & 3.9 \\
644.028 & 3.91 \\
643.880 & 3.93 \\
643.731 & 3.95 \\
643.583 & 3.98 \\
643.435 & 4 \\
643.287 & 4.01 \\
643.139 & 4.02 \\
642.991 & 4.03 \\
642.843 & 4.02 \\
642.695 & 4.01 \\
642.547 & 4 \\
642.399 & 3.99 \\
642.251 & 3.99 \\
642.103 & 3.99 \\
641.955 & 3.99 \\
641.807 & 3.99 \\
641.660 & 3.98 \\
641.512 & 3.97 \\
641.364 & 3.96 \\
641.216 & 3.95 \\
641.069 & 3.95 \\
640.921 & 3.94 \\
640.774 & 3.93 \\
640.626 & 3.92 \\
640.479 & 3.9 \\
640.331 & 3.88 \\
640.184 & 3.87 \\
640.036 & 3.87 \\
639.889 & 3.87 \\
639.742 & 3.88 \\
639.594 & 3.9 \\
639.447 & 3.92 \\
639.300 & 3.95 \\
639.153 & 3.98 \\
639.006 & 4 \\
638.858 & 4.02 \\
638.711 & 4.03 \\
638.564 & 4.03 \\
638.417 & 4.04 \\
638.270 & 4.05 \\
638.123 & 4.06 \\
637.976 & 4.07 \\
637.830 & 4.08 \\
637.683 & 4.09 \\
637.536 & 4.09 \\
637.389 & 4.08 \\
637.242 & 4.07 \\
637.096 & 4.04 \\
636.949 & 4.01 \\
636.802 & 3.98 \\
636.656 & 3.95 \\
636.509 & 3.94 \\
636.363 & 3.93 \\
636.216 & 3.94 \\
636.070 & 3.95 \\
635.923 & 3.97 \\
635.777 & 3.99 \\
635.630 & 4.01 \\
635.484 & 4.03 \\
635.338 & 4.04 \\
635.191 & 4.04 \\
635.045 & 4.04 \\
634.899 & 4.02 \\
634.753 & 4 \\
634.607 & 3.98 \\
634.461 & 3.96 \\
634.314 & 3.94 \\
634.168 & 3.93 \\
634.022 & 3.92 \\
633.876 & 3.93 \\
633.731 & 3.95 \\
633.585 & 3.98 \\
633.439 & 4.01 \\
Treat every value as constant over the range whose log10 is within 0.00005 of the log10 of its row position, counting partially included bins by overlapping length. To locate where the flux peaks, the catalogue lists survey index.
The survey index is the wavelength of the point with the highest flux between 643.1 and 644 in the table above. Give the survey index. 643.139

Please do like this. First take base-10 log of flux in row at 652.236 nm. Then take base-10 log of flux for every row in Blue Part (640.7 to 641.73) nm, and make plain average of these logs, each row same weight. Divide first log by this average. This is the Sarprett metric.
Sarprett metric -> 1.03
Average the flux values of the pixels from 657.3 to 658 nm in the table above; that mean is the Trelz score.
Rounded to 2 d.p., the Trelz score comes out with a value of 4.00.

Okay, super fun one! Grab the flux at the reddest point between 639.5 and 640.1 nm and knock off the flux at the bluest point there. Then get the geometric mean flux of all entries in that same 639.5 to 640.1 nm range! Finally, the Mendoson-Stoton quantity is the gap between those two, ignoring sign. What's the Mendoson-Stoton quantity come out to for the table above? 3.91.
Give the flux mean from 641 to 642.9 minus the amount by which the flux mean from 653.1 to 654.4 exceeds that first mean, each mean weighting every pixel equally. 3.88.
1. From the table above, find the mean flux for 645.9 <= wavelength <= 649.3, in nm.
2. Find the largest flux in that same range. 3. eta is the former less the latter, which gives -0.08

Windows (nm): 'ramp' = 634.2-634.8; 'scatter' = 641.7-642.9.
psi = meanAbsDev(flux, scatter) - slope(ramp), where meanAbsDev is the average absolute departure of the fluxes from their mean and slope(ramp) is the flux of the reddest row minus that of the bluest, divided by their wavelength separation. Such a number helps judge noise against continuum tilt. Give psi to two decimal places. -0.13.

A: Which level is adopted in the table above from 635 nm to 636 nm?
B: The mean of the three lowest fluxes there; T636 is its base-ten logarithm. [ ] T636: 0.601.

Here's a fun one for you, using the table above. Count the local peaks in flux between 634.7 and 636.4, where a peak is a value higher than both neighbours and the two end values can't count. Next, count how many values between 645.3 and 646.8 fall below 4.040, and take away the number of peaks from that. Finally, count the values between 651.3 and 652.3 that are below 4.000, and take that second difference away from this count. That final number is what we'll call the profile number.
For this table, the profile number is -10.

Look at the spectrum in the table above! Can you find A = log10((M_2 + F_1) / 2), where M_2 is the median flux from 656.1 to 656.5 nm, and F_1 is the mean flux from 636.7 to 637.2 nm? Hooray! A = 0.597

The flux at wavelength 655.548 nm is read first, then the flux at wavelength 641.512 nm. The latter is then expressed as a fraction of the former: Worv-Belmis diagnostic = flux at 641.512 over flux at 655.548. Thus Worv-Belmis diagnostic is 0.98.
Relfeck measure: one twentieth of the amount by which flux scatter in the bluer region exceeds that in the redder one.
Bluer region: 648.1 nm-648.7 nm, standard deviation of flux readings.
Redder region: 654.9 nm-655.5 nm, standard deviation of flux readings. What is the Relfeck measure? 0.0000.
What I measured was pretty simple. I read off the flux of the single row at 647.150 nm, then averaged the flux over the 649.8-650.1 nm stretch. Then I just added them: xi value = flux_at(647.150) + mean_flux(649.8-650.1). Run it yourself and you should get 7.71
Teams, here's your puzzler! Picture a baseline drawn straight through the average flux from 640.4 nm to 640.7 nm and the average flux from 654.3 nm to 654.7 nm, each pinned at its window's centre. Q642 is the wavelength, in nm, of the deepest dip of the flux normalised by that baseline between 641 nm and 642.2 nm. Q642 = 641.216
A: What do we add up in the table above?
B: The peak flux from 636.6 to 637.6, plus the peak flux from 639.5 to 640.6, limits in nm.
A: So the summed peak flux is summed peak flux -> 7.99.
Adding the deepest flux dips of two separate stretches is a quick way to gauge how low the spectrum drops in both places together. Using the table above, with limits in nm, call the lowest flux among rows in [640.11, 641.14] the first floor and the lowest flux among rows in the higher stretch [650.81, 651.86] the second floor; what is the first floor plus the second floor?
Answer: 7.96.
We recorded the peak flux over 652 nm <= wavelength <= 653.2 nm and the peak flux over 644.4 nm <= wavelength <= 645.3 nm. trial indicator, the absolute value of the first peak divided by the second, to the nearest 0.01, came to 1.04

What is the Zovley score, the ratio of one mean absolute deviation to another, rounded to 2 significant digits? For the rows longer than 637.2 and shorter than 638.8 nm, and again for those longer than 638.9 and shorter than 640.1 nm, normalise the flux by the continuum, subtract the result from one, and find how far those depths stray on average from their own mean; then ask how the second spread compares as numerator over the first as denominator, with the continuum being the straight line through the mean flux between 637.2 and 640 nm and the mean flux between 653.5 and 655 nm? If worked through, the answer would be 2.1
